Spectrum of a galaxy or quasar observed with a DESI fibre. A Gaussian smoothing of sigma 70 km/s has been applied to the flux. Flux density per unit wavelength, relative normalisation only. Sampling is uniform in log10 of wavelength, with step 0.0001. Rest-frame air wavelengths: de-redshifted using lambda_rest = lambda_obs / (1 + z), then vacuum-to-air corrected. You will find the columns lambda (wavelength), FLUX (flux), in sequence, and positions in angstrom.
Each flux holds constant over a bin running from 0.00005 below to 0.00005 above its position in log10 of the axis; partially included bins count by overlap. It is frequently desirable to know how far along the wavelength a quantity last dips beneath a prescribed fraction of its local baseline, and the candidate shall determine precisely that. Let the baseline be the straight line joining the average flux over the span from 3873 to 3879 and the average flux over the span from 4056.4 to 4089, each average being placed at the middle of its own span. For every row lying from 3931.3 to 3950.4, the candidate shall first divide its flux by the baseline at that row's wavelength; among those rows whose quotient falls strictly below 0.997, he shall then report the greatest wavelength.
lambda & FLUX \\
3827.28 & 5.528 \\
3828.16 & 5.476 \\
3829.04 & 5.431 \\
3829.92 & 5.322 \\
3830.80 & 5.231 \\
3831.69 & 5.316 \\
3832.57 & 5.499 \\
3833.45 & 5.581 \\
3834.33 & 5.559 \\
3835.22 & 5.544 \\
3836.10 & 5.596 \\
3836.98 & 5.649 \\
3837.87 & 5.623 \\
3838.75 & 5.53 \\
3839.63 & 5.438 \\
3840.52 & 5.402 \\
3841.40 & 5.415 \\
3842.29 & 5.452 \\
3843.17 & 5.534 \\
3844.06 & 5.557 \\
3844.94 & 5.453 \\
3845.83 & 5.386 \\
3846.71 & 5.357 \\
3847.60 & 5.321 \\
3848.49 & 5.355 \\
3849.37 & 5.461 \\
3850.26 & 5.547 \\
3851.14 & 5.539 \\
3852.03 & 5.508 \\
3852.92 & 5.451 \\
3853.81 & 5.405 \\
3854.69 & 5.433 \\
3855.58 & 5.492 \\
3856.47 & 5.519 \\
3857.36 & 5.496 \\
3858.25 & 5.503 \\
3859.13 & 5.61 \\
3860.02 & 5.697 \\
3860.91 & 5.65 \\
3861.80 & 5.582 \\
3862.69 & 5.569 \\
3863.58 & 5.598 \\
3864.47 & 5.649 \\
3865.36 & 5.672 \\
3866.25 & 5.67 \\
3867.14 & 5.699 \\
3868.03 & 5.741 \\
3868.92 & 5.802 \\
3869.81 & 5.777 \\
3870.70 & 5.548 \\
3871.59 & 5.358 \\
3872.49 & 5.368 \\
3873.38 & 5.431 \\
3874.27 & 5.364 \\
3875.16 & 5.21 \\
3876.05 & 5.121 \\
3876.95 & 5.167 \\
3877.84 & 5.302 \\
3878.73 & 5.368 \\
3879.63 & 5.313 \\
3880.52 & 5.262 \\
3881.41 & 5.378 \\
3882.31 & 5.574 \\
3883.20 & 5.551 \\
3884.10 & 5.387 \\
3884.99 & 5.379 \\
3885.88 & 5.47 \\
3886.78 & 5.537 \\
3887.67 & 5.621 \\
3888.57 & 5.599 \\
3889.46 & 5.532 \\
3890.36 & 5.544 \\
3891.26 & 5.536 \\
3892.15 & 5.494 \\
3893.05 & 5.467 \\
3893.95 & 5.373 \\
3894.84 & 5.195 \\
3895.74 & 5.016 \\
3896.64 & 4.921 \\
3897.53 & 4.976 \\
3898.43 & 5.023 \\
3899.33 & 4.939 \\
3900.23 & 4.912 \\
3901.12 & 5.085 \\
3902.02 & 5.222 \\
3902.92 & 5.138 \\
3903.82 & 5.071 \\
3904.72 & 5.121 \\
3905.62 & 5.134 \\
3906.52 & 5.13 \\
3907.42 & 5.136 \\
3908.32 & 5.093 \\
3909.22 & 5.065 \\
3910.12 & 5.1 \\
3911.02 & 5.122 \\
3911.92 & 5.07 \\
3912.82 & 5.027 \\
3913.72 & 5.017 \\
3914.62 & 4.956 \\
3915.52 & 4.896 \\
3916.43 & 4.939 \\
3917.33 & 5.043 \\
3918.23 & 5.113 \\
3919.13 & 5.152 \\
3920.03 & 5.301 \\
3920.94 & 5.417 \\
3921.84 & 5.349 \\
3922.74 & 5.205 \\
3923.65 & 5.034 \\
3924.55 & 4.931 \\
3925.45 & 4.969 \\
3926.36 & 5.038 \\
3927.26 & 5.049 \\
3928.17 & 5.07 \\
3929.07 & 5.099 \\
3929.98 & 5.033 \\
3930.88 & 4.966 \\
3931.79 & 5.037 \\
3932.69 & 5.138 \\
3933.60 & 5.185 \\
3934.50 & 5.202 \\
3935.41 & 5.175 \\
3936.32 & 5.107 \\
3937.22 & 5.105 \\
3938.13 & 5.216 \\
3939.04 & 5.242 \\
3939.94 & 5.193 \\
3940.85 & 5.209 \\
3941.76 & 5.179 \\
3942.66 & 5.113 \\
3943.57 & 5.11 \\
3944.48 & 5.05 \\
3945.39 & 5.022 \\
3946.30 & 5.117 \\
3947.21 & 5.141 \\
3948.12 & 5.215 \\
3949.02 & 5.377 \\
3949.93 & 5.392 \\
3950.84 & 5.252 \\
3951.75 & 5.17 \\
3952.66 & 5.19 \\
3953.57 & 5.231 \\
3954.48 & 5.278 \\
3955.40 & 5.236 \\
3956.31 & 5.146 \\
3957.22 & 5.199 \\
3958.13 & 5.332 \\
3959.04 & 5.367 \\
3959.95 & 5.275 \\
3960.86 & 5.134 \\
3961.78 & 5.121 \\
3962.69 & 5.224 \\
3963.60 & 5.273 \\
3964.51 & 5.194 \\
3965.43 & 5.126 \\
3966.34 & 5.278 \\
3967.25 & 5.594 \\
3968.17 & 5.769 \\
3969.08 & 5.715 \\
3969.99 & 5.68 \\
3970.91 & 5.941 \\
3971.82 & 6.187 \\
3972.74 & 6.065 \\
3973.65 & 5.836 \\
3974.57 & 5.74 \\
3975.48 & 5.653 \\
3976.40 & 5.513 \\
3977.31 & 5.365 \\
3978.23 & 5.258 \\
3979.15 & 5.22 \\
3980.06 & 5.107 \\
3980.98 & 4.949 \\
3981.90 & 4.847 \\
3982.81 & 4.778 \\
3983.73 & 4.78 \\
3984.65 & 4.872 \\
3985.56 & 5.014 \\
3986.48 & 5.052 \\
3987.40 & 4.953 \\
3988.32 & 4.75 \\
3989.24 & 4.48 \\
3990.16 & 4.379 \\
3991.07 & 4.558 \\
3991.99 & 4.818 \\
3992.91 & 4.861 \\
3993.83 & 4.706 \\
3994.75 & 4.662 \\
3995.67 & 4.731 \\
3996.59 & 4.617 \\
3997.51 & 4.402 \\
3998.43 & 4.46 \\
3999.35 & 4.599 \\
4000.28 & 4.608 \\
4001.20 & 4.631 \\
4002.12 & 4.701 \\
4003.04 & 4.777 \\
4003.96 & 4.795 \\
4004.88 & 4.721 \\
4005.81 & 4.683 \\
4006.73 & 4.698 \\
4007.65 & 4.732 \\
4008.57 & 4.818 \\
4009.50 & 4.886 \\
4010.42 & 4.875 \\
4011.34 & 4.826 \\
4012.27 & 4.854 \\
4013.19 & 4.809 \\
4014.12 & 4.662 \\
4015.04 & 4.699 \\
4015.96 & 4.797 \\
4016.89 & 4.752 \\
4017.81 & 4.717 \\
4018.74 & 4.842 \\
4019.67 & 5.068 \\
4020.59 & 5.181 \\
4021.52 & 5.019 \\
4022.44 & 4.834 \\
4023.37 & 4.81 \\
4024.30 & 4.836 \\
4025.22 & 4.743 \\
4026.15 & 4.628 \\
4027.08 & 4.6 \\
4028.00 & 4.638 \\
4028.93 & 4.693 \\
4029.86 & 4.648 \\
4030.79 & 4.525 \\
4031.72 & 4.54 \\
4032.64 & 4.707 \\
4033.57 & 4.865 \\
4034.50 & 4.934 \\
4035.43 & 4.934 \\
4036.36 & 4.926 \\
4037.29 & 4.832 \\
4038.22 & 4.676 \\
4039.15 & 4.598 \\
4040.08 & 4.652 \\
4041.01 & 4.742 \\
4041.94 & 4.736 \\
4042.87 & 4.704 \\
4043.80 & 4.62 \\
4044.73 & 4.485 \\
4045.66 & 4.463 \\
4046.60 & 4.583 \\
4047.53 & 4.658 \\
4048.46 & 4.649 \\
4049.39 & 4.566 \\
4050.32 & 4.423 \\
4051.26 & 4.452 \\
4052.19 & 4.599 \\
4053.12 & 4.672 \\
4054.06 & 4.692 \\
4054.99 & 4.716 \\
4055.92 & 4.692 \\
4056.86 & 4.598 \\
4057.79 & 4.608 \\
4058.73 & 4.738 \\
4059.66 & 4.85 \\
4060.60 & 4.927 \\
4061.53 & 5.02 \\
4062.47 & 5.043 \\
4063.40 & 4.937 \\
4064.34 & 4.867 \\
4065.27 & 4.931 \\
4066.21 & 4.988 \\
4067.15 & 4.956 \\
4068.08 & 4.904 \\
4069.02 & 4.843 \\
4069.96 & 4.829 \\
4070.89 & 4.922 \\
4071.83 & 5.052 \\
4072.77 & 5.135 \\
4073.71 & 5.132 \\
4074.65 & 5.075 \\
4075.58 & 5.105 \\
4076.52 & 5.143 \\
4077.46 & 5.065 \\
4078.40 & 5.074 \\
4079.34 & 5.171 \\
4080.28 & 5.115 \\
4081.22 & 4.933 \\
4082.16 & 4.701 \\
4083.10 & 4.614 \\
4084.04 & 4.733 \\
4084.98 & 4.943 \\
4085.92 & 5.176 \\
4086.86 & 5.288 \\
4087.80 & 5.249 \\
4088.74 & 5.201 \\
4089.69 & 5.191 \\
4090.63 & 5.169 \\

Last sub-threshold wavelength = 3947.21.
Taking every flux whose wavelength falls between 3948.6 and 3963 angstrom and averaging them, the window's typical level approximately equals 5.2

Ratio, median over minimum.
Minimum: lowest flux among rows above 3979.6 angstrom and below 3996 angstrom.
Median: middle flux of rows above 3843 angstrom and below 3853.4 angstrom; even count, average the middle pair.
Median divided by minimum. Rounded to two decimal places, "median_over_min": 1.25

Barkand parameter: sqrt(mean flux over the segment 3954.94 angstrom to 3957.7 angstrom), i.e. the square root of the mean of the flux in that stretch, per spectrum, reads 2.28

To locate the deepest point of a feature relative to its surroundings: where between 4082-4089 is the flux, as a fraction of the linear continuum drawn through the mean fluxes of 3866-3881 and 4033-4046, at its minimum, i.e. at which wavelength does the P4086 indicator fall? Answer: 4083.10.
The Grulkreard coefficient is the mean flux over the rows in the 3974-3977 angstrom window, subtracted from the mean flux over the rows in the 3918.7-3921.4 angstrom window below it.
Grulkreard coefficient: -0.3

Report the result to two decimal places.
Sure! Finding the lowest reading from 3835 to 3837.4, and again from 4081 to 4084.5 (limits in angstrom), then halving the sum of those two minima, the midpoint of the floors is 5.08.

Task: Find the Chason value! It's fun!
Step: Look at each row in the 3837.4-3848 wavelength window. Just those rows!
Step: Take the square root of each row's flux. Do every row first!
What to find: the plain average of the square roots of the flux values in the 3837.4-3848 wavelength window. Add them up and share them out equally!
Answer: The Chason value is 2.34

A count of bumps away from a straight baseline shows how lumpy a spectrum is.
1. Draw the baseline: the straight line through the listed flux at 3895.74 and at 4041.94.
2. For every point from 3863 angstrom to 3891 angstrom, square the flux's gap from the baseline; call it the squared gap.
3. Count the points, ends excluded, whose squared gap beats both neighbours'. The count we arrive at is 6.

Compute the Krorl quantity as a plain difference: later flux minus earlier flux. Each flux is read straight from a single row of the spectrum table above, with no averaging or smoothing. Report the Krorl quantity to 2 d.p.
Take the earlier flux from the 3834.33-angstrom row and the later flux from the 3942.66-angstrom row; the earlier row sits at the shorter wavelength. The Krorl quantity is -0.45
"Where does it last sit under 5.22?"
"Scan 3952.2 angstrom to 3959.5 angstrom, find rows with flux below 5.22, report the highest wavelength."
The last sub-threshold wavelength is 3957.22 angstrom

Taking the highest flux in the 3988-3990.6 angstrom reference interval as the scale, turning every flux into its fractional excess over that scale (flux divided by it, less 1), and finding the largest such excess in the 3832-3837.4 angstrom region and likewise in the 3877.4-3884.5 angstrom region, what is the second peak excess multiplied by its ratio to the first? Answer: 0.16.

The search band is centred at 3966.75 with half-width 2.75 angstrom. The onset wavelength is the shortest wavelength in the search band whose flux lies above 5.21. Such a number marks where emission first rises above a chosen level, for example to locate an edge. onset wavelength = 3966.34 angstrom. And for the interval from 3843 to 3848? 3843.17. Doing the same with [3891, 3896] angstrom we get 3891.26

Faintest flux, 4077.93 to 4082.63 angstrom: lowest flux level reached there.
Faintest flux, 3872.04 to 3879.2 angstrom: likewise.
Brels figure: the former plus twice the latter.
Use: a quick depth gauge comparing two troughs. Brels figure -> 14.9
